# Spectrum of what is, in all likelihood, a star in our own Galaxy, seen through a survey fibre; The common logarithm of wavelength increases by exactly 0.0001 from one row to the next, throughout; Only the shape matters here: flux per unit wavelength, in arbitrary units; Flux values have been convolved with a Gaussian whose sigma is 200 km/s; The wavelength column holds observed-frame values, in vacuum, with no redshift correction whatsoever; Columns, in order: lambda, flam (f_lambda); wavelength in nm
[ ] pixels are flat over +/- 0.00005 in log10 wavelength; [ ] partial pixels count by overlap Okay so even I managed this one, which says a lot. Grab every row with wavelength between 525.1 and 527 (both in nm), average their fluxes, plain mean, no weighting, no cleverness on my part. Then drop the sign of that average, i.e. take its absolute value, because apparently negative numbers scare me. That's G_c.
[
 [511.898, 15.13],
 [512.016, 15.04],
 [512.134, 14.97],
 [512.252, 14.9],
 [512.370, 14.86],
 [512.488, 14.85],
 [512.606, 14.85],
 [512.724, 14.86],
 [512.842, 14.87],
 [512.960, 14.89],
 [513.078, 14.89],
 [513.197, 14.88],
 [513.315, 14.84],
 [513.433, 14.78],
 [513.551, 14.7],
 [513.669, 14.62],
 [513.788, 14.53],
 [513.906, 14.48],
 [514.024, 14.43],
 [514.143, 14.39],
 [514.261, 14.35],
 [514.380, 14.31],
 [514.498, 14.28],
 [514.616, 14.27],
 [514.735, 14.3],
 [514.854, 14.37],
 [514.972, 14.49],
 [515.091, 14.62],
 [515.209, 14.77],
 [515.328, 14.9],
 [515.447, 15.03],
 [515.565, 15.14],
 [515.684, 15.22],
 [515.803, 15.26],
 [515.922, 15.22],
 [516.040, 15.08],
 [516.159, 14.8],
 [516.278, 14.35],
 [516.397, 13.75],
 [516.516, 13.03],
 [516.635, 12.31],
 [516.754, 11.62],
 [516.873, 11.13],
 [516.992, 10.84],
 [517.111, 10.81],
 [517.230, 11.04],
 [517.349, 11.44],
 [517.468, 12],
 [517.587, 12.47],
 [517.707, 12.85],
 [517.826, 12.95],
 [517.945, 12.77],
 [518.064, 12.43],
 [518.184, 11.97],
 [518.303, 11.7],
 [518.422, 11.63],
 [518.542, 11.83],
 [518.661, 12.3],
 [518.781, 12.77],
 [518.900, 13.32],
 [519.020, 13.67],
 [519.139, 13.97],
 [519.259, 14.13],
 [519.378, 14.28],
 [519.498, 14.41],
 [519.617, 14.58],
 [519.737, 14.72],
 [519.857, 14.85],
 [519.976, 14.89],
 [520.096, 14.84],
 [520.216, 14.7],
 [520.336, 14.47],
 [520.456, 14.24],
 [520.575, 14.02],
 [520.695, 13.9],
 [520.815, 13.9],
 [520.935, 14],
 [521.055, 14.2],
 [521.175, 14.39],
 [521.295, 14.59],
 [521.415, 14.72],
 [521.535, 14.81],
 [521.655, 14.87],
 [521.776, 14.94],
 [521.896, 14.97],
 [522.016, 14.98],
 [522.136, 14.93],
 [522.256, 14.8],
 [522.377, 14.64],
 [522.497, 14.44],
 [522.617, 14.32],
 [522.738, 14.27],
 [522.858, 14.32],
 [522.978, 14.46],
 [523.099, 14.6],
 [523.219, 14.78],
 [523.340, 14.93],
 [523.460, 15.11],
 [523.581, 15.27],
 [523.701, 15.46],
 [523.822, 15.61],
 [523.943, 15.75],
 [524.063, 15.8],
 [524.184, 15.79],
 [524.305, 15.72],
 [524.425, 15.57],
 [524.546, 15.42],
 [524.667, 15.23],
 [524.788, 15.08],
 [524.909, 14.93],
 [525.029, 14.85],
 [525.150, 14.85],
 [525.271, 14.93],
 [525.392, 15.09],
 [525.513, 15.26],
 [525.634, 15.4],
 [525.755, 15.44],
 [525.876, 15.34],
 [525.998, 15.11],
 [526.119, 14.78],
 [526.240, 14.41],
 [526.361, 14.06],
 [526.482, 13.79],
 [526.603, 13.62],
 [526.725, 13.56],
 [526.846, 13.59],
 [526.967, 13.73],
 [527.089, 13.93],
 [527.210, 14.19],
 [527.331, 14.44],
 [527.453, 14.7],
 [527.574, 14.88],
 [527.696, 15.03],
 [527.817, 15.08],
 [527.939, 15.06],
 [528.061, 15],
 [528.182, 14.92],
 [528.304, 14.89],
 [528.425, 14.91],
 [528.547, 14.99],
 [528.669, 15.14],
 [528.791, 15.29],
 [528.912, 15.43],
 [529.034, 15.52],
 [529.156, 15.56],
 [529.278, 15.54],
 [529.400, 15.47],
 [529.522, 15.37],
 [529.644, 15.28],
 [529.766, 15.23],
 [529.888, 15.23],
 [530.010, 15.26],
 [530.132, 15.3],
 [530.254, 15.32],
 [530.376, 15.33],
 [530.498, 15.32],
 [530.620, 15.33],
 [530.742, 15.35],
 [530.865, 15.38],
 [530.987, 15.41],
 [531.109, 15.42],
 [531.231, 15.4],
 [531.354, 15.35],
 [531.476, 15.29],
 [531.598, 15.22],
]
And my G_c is 14.6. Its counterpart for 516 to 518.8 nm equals 12.4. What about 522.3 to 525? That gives 15.1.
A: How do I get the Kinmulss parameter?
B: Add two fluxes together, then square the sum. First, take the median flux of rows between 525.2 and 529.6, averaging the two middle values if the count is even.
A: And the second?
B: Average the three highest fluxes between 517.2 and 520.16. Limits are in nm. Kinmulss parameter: 891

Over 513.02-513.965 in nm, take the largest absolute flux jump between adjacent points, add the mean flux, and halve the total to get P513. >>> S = 7.40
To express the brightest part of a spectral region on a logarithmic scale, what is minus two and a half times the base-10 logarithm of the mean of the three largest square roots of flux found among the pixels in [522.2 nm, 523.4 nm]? -1.46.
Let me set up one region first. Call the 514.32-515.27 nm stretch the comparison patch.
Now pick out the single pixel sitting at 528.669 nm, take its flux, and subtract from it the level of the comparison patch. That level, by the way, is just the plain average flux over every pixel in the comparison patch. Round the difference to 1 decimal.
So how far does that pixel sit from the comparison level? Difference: 0.7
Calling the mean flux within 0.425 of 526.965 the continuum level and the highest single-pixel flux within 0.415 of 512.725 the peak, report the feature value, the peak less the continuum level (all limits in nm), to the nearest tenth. 1.0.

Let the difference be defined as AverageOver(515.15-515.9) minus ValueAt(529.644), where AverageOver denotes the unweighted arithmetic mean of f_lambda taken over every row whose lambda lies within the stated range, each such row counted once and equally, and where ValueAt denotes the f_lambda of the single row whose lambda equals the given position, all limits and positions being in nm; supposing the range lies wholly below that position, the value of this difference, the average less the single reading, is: -0.23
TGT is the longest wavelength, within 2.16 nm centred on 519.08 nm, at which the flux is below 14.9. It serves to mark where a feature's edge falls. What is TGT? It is 520.096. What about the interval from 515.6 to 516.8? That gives 516.754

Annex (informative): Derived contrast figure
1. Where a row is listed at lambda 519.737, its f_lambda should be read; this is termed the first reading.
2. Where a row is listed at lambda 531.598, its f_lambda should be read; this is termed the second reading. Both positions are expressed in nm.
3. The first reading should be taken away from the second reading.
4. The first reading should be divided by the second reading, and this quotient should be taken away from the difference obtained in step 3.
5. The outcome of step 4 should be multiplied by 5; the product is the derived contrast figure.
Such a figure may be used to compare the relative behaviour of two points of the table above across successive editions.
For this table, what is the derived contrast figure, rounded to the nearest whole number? -2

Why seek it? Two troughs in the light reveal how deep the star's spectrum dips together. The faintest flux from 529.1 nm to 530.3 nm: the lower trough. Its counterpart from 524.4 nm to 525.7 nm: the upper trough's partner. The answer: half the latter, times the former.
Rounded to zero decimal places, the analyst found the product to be 113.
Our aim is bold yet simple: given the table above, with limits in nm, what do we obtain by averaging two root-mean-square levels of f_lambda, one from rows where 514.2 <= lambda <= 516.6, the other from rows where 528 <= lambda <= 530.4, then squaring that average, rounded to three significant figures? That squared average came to 223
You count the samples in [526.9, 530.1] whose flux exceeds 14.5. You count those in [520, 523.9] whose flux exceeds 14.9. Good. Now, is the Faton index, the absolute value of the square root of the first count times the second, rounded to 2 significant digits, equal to 14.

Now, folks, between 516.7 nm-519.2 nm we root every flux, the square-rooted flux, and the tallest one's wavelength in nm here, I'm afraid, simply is 519.139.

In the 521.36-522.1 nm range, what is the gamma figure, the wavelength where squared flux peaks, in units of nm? 522.016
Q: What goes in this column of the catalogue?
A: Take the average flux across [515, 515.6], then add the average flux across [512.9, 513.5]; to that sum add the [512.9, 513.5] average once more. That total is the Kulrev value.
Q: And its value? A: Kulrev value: 44.6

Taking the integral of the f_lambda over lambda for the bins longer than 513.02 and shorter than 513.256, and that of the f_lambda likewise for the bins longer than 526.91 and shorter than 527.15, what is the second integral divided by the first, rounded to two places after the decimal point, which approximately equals 0.95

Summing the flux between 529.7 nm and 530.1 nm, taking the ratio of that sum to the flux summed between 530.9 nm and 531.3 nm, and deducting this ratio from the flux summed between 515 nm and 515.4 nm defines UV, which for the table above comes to 43.3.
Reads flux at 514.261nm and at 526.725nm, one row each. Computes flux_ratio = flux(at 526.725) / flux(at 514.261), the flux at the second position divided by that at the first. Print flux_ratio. 0.94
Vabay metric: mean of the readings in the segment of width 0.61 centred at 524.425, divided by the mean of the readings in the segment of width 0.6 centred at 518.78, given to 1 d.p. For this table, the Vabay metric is 1.2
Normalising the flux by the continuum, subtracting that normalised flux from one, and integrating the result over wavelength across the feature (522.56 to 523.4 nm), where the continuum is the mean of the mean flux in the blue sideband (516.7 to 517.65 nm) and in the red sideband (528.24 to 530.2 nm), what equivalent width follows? -0.074 nm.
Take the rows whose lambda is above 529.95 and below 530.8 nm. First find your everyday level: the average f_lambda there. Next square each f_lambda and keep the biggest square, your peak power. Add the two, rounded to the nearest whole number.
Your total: 251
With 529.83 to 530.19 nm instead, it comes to 249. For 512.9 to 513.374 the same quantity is 237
